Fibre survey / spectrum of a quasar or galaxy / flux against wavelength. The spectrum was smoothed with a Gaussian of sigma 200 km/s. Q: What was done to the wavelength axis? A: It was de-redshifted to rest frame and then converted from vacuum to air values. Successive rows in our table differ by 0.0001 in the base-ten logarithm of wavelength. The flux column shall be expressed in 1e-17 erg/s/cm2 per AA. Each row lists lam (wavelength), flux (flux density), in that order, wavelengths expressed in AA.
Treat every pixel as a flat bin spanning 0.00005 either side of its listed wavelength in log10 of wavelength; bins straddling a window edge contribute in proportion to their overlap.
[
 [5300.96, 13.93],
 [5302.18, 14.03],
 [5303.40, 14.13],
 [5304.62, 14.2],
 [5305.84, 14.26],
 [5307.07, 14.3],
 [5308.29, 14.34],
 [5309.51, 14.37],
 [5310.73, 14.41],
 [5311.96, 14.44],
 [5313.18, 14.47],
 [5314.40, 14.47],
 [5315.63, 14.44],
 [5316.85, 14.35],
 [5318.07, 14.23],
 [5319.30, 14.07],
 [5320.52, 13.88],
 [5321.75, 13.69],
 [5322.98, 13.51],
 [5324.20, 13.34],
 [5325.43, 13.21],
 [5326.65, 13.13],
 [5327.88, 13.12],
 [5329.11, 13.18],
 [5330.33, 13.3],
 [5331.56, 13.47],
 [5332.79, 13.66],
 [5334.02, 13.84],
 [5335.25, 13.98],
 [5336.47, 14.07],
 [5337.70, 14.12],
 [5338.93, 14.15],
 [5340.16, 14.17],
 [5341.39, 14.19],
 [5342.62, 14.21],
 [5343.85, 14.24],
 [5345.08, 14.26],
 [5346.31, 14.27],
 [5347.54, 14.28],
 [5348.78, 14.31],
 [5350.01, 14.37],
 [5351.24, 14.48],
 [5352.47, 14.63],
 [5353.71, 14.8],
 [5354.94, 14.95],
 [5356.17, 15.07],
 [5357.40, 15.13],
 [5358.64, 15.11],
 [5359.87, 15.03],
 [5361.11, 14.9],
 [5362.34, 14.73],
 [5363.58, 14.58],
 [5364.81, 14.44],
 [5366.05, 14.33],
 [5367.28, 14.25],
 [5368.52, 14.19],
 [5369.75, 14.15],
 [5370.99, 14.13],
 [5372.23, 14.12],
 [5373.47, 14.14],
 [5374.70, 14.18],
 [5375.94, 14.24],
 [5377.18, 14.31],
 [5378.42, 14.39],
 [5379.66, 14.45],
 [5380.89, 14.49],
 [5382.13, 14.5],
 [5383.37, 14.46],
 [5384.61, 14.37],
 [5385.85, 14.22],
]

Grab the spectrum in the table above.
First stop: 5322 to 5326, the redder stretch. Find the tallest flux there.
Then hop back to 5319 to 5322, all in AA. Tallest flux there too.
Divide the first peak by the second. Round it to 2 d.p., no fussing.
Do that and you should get 0.96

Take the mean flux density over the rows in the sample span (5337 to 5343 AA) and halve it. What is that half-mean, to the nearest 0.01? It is 7.08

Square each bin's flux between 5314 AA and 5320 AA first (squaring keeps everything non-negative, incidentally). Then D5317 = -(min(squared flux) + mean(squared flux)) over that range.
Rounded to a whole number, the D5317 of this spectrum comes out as -403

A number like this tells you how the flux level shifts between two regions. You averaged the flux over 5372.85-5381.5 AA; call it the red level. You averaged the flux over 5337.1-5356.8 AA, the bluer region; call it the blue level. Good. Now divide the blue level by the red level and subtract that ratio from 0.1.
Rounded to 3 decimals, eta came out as -0.906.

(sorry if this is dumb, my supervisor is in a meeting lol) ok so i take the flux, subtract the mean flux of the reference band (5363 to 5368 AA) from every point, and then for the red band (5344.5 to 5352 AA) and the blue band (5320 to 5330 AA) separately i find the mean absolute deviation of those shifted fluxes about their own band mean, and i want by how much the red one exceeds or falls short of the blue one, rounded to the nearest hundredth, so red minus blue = -0.17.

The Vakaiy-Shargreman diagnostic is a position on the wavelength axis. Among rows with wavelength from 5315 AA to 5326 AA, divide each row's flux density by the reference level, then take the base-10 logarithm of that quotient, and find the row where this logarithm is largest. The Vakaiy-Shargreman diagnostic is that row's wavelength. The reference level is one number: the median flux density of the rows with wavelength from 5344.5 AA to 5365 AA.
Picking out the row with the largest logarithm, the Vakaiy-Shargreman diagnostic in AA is 5315.63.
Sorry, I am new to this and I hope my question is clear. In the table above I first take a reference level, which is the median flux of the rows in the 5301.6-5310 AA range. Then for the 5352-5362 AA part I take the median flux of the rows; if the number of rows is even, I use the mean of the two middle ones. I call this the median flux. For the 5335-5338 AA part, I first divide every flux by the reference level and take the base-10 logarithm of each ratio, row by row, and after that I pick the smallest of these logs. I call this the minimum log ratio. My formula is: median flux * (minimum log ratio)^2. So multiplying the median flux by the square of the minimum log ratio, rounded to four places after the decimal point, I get 0.0011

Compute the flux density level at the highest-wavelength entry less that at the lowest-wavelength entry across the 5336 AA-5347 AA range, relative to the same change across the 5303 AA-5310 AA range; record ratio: 0.8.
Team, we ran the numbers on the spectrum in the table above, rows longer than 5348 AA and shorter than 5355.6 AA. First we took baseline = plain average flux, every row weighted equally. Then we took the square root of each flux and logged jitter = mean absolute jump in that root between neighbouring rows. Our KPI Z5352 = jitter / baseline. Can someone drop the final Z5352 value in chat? 0.0011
